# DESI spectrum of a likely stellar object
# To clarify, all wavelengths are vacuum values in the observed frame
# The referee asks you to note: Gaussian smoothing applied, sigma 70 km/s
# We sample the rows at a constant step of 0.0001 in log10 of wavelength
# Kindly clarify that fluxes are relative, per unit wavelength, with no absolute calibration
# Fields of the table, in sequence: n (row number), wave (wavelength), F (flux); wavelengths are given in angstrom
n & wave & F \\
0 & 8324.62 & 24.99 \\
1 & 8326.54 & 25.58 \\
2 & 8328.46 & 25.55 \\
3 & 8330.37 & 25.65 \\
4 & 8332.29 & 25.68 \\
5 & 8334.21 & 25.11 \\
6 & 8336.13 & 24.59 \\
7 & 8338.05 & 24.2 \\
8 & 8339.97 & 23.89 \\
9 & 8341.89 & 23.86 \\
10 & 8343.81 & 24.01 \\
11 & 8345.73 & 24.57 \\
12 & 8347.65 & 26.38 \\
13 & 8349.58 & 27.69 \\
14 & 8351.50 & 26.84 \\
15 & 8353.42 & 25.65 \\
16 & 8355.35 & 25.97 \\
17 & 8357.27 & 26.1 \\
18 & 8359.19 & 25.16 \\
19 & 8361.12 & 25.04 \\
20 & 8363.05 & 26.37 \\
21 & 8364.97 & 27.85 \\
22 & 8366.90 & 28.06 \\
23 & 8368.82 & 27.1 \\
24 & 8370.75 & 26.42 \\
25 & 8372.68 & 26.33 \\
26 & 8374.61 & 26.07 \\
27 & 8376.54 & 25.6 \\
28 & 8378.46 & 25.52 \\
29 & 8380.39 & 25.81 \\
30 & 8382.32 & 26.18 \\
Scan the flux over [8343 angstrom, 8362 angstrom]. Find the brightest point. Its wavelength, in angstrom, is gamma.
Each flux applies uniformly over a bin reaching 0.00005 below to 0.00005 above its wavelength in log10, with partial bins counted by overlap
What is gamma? 8349.58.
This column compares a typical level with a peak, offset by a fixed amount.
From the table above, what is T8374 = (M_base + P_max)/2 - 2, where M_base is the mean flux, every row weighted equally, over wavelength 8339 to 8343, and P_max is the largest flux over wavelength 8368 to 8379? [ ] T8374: 23.5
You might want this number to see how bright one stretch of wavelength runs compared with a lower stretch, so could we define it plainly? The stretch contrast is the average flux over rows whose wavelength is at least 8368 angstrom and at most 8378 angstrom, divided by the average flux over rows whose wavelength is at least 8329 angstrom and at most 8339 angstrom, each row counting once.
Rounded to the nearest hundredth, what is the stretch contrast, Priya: 1.05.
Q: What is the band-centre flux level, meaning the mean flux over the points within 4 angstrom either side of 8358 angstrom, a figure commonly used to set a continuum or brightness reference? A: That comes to 25.6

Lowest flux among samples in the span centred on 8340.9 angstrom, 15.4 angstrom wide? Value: 23.86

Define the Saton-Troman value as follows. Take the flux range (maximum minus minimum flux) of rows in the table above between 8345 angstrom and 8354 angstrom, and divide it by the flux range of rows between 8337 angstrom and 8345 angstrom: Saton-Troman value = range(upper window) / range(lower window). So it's 9.2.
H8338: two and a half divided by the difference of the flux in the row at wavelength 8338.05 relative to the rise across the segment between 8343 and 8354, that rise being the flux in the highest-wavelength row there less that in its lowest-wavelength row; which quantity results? 0.1108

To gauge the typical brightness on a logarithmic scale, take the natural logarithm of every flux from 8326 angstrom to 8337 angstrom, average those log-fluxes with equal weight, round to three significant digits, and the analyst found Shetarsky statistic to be 3.23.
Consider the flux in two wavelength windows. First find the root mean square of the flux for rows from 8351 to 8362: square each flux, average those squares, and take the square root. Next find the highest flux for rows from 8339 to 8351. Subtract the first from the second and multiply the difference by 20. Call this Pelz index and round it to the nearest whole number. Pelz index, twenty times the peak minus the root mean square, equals 38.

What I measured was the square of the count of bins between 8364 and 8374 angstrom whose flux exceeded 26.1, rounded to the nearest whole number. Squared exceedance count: 25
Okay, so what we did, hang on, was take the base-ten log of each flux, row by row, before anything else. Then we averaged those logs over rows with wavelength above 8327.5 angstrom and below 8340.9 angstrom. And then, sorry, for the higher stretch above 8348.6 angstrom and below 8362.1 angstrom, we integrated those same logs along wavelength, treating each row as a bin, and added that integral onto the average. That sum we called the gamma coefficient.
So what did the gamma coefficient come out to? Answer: 20.5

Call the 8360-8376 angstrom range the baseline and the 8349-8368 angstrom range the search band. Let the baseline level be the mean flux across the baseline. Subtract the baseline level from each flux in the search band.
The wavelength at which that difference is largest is 8366.90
